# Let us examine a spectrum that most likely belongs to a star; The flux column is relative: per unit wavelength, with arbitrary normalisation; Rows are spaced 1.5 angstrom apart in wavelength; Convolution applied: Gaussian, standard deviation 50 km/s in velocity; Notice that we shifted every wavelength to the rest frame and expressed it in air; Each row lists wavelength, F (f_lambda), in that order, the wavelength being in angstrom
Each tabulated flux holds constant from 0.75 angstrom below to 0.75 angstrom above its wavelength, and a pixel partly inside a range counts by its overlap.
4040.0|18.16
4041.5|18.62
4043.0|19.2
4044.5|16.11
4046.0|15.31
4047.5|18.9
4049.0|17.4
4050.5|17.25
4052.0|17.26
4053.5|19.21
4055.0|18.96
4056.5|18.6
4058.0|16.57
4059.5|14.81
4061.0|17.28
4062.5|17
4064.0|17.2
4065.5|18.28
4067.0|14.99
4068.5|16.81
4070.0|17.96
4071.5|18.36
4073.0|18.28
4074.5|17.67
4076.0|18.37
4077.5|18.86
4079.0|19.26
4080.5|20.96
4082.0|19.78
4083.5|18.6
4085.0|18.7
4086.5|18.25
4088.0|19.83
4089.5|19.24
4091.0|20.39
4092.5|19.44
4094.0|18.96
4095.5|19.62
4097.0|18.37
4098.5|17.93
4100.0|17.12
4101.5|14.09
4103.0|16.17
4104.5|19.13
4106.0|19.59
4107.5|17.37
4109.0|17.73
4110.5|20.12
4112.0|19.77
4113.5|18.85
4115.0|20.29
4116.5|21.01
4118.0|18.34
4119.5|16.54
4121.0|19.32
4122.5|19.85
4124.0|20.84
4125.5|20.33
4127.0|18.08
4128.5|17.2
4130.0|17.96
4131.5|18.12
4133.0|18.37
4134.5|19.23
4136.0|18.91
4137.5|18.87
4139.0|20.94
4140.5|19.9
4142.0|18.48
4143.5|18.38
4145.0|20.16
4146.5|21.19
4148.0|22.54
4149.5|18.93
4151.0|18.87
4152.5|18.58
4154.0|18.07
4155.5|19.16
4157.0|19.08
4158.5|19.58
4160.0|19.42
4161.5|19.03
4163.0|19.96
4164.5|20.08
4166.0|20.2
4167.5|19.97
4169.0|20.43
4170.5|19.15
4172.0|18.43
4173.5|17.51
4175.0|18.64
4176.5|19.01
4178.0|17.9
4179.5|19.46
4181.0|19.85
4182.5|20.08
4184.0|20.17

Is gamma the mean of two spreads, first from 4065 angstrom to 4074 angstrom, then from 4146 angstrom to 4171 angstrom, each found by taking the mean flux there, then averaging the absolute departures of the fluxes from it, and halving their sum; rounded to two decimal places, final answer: 0.91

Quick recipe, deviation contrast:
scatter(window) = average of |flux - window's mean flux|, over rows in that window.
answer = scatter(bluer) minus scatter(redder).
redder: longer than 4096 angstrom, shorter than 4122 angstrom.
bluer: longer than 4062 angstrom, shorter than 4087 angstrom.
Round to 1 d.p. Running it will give -0.5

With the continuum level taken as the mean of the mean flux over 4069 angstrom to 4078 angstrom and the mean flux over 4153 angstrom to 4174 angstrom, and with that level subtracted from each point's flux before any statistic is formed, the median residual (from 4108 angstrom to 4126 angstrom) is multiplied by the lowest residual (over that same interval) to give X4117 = -2.3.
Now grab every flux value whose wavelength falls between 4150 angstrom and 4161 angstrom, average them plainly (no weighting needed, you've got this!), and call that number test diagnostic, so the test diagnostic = 19.0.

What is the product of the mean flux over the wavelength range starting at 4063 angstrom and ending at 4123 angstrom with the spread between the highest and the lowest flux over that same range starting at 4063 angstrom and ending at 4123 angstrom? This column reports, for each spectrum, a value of 128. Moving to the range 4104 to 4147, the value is 89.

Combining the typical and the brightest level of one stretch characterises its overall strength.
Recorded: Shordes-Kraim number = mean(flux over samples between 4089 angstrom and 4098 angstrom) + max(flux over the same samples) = 39.7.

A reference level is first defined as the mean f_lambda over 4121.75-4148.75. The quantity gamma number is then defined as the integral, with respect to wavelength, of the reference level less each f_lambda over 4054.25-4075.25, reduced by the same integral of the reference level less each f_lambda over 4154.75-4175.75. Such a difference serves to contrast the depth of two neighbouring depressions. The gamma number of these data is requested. 42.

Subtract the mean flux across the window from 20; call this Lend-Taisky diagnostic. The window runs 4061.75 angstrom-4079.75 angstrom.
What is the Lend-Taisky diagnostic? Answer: 2.2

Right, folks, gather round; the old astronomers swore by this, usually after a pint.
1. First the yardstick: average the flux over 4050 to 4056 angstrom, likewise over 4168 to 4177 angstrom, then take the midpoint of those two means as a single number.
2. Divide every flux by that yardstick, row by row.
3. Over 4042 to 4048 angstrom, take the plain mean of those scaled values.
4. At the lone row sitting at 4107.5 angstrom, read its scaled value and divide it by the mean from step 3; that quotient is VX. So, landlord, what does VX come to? 1.00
